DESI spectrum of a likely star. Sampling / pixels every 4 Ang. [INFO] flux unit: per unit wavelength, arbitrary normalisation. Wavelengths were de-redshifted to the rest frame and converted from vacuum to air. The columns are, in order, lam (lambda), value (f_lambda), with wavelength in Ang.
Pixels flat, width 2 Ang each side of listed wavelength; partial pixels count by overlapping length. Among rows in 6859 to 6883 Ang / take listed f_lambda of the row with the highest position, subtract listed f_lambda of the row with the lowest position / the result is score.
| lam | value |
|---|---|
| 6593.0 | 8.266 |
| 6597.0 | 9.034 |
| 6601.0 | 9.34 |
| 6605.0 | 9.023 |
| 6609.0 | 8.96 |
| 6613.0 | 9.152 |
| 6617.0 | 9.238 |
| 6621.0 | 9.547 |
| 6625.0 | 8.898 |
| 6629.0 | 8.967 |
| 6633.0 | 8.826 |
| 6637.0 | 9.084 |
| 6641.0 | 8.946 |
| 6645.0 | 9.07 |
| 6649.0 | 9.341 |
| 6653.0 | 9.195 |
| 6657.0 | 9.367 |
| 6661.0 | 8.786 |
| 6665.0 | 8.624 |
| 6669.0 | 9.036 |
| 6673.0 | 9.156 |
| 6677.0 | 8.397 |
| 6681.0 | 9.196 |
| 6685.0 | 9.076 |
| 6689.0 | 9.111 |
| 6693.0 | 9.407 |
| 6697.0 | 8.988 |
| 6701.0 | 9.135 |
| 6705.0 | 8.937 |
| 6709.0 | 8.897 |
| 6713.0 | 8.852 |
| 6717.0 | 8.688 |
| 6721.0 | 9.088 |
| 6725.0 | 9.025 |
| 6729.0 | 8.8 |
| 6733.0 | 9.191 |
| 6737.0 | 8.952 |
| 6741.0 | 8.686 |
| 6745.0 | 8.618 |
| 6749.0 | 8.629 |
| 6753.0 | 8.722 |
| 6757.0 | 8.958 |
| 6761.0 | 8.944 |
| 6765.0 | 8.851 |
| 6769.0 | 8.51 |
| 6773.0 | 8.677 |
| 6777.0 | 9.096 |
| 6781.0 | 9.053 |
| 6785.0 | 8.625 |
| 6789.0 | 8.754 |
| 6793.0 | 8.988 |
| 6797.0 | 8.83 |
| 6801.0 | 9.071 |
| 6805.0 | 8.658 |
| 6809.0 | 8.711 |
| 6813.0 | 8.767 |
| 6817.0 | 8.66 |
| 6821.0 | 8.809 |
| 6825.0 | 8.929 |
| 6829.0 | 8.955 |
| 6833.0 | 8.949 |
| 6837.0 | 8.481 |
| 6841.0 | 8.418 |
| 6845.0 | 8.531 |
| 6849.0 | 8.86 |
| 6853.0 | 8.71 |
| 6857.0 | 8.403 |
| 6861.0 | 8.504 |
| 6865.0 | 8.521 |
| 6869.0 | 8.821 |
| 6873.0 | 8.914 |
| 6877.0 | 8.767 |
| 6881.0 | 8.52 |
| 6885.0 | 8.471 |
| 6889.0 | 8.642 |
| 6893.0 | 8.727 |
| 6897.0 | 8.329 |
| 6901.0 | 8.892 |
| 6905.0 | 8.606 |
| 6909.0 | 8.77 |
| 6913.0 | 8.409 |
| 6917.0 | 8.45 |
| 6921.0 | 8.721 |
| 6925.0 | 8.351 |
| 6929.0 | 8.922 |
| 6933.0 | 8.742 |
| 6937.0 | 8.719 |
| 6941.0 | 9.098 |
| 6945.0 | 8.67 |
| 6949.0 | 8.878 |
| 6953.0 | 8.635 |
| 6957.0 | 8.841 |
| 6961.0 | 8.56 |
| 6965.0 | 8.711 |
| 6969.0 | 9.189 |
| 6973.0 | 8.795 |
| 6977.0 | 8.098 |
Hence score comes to 0.0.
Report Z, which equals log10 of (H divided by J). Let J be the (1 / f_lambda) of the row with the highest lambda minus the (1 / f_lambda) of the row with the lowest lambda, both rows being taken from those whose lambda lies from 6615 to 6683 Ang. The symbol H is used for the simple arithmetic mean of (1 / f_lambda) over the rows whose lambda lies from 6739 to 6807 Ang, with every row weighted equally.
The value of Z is 2.4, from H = 0.114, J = 0.0005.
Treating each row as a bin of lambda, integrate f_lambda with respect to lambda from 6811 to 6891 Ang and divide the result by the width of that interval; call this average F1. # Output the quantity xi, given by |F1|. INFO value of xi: 8.7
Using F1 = 8.68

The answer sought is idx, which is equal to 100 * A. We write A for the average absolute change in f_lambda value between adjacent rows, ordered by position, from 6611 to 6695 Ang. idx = 28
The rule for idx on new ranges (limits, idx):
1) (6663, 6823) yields 22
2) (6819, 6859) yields 18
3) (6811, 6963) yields 22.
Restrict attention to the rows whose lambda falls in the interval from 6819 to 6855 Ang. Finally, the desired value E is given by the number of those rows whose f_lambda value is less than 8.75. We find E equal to 4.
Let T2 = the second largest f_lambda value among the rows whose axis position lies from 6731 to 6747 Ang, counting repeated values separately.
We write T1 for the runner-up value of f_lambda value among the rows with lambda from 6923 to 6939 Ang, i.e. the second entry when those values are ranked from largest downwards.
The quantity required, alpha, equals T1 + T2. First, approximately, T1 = 8.742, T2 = 8.952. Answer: 17.7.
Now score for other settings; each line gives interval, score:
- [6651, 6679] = -0.8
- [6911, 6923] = 0.3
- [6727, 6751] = -0.2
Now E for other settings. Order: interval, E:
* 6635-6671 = 1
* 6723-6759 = 4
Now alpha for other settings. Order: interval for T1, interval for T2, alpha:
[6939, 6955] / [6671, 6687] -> 18.0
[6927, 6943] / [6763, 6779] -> 17.8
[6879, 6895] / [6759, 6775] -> 17.5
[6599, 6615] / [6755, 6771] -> 18.1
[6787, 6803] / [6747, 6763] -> 17.9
